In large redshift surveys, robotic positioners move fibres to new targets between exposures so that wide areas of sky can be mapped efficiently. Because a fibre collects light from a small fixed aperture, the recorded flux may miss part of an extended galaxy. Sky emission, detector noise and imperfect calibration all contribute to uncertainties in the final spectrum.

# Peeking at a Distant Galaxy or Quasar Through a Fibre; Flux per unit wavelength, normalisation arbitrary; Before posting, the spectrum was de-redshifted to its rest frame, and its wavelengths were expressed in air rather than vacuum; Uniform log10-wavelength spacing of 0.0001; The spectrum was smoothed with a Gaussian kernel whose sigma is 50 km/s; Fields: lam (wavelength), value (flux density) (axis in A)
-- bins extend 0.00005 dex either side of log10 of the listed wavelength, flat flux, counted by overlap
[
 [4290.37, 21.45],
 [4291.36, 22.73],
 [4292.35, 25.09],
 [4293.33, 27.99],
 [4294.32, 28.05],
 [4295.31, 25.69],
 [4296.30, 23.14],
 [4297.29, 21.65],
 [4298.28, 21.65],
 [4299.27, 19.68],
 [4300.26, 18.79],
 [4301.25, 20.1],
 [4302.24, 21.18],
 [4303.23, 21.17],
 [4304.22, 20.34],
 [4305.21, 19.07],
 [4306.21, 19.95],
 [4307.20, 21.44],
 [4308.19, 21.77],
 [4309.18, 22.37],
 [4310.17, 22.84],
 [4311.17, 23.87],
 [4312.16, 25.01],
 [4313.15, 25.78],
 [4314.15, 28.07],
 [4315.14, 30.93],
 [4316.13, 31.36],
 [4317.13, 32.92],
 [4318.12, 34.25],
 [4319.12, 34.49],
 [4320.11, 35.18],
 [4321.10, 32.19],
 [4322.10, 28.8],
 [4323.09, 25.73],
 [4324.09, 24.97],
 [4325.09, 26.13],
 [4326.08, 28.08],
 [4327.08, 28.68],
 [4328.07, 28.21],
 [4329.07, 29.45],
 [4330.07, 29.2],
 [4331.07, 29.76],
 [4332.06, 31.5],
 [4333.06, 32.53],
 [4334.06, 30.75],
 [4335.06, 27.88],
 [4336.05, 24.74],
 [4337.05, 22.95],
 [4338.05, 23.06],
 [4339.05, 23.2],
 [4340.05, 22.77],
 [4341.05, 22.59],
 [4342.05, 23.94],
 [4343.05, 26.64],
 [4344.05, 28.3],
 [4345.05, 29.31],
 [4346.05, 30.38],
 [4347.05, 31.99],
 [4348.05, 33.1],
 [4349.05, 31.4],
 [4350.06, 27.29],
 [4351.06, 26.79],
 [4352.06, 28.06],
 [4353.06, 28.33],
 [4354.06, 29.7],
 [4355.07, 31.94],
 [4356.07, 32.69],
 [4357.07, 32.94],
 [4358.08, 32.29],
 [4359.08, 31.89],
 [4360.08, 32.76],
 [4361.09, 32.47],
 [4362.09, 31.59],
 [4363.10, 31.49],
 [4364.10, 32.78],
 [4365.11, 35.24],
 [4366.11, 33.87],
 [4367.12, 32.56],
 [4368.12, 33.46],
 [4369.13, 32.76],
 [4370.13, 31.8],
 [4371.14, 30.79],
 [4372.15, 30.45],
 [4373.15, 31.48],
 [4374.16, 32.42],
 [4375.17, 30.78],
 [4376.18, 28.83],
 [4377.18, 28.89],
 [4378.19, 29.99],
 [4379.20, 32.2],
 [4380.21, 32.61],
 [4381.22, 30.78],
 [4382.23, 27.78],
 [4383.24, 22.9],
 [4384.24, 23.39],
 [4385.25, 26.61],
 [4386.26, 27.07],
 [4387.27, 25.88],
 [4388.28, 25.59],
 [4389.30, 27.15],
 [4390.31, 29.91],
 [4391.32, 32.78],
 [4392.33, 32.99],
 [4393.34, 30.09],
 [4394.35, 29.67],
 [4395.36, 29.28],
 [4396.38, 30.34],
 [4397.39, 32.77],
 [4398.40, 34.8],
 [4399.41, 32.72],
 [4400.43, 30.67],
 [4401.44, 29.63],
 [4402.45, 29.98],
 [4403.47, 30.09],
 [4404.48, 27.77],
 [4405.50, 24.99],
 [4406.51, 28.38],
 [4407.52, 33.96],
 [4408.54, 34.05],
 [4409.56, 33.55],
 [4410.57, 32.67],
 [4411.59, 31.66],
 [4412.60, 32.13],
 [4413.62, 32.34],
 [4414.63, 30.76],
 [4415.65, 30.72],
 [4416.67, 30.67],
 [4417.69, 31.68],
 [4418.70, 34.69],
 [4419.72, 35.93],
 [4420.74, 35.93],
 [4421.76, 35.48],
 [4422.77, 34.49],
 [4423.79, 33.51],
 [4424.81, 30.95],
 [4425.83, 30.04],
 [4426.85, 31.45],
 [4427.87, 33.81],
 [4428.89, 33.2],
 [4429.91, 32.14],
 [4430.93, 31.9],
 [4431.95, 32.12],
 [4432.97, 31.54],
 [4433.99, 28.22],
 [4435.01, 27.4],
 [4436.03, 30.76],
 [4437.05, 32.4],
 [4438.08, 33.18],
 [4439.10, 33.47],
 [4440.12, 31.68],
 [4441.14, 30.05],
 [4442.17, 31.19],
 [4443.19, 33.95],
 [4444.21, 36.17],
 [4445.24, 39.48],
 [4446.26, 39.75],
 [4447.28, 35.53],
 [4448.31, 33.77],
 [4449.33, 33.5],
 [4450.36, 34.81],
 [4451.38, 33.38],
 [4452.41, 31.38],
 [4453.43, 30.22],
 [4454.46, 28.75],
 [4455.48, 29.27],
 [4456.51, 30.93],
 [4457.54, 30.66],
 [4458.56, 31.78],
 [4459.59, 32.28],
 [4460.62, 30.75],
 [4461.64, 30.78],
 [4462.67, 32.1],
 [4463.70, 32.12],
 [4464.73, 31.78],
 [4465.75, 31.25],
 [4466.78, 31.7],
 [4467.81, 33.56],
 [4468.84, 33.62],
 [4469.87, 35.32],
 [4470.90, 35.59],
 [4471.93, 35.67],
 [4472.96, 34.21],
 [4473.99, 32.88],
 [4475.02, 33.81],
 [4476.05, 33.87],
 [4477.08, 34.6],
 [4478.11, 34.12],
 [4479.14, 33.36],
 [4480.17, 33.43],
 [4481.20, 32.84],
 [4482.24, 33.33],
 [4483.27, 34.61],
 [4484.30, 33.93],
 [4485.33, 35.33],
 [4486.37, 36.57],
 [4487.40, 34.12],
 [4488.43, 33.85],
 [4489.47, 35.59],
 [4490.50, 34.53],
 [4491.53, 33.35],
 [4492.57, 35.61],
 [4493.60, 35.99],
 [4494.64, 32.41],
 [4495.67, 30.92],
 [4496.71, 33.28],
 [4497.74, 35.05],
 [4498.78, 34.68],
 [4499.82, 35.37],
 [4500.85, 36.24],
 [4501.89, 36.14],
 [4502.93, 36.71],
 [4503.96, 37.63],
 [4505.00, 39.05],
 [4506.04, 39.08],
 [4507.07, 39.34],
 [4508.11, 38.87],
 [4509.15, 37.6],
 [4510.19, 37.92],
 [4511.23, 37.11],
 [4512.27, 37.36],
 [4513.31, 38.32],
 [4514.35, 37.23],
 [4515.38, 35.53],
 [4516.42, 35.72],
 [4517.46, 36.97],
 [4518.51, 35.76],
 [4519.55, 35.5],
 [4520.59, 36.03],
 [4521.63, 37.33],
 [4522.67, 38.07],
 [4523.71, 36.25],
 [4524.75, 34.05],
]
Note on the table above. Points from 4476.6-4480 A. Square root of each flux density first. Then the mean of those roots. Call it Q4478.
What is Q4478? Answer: 5.83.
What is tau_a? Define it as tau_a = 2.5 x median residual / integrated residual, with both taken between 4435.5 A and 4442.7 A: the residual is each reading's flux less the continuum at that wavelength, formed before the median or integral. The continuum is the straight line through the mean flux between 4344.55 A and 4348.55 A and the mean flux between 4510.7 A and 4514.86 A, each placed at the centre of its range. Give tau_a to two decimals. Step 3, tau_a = 0.37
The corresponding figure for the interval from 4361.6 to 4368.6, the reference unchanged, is 0.30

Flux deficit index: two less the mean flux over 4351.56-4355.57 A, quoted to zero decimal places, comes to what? -28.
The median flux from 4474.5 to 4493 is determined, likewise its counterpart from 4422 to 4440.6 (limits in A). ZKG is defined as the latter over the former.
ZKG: 0.94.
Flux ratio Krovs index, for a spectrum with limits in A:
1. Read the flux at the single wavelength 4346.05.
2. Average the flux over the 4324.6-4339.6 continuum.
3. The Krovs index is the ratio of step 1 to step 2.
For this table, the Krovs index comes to 1.10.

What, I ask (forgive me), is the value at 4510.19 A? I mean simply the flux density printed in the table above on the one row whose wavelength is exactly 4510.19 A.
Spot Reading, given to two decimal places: 37.92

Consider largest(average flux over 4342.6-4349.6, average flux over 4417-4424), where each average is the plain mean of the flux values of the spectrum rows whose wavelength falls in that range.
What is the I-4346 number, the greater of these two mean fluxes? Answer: 34.5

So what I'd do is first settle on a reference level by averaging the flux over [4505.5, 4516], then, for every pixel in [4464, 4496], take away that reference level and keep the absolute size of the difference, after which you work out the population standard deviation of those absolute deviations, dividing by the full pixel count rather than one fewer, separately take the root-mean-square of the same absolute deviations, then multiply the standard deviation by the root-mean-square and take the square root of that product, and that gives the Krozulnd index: 2.4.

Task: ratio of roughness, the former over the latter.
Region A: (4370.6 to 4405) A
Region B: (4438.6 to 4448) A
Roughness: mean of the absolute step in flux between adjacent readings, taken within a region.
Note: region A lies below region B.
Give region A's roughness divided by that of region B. 0.69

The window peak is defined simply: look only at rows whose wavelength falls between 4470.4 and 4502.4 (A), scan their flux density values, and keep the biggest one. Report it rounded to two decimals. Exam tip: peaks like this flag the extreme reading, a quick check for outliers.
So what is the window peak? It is 36.57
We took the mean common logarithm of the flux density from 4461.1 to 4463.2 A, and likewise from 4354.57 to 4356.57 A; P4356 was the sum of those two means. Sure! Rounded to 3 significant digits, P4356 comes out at 3.01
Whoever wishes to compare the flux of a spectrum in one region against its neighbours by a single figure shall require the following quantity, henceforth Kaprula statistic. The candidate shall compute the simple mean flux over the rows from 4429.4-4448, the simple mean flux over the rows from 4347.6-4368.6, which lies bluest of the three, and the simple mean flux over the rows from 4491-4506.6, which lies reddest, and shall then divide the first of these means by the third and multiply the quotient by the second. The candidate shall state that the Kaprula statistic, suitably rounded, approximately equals 29.2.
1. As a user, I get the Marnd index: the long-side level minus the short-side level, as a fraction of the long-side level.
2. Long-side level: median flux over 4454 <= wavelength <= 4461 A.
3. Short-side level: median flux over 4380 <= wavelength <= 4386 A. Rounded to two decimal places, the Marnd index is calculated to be 0.12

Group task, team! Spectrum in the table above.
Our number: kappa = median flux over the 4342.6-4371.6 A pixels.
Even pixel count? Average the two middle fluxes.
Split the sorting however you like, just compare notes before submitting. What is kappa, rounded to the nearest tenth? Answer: 31.9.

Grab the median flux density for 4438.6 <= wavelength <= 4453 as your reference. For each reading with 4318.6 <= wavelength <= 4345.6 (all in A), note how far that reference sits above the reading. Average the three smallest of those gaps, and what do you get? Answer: 0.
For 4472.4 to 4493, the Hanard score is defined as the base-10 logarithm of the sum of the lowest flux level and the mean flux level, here 1.83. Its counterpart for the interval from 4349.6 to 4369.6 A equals 1.77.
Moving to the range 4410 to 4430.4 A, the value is 1.80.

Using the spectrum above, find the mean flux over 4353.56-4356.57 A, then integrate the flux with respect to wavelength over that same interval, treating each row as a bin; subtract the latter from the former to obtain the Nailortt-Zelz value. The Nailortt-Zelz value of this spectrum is -63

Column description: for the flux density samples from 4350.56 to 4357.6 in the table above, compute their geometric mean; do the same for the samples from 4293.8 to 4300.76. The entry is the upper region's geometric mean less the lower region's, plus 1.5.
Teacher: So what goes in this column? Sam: 9.0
